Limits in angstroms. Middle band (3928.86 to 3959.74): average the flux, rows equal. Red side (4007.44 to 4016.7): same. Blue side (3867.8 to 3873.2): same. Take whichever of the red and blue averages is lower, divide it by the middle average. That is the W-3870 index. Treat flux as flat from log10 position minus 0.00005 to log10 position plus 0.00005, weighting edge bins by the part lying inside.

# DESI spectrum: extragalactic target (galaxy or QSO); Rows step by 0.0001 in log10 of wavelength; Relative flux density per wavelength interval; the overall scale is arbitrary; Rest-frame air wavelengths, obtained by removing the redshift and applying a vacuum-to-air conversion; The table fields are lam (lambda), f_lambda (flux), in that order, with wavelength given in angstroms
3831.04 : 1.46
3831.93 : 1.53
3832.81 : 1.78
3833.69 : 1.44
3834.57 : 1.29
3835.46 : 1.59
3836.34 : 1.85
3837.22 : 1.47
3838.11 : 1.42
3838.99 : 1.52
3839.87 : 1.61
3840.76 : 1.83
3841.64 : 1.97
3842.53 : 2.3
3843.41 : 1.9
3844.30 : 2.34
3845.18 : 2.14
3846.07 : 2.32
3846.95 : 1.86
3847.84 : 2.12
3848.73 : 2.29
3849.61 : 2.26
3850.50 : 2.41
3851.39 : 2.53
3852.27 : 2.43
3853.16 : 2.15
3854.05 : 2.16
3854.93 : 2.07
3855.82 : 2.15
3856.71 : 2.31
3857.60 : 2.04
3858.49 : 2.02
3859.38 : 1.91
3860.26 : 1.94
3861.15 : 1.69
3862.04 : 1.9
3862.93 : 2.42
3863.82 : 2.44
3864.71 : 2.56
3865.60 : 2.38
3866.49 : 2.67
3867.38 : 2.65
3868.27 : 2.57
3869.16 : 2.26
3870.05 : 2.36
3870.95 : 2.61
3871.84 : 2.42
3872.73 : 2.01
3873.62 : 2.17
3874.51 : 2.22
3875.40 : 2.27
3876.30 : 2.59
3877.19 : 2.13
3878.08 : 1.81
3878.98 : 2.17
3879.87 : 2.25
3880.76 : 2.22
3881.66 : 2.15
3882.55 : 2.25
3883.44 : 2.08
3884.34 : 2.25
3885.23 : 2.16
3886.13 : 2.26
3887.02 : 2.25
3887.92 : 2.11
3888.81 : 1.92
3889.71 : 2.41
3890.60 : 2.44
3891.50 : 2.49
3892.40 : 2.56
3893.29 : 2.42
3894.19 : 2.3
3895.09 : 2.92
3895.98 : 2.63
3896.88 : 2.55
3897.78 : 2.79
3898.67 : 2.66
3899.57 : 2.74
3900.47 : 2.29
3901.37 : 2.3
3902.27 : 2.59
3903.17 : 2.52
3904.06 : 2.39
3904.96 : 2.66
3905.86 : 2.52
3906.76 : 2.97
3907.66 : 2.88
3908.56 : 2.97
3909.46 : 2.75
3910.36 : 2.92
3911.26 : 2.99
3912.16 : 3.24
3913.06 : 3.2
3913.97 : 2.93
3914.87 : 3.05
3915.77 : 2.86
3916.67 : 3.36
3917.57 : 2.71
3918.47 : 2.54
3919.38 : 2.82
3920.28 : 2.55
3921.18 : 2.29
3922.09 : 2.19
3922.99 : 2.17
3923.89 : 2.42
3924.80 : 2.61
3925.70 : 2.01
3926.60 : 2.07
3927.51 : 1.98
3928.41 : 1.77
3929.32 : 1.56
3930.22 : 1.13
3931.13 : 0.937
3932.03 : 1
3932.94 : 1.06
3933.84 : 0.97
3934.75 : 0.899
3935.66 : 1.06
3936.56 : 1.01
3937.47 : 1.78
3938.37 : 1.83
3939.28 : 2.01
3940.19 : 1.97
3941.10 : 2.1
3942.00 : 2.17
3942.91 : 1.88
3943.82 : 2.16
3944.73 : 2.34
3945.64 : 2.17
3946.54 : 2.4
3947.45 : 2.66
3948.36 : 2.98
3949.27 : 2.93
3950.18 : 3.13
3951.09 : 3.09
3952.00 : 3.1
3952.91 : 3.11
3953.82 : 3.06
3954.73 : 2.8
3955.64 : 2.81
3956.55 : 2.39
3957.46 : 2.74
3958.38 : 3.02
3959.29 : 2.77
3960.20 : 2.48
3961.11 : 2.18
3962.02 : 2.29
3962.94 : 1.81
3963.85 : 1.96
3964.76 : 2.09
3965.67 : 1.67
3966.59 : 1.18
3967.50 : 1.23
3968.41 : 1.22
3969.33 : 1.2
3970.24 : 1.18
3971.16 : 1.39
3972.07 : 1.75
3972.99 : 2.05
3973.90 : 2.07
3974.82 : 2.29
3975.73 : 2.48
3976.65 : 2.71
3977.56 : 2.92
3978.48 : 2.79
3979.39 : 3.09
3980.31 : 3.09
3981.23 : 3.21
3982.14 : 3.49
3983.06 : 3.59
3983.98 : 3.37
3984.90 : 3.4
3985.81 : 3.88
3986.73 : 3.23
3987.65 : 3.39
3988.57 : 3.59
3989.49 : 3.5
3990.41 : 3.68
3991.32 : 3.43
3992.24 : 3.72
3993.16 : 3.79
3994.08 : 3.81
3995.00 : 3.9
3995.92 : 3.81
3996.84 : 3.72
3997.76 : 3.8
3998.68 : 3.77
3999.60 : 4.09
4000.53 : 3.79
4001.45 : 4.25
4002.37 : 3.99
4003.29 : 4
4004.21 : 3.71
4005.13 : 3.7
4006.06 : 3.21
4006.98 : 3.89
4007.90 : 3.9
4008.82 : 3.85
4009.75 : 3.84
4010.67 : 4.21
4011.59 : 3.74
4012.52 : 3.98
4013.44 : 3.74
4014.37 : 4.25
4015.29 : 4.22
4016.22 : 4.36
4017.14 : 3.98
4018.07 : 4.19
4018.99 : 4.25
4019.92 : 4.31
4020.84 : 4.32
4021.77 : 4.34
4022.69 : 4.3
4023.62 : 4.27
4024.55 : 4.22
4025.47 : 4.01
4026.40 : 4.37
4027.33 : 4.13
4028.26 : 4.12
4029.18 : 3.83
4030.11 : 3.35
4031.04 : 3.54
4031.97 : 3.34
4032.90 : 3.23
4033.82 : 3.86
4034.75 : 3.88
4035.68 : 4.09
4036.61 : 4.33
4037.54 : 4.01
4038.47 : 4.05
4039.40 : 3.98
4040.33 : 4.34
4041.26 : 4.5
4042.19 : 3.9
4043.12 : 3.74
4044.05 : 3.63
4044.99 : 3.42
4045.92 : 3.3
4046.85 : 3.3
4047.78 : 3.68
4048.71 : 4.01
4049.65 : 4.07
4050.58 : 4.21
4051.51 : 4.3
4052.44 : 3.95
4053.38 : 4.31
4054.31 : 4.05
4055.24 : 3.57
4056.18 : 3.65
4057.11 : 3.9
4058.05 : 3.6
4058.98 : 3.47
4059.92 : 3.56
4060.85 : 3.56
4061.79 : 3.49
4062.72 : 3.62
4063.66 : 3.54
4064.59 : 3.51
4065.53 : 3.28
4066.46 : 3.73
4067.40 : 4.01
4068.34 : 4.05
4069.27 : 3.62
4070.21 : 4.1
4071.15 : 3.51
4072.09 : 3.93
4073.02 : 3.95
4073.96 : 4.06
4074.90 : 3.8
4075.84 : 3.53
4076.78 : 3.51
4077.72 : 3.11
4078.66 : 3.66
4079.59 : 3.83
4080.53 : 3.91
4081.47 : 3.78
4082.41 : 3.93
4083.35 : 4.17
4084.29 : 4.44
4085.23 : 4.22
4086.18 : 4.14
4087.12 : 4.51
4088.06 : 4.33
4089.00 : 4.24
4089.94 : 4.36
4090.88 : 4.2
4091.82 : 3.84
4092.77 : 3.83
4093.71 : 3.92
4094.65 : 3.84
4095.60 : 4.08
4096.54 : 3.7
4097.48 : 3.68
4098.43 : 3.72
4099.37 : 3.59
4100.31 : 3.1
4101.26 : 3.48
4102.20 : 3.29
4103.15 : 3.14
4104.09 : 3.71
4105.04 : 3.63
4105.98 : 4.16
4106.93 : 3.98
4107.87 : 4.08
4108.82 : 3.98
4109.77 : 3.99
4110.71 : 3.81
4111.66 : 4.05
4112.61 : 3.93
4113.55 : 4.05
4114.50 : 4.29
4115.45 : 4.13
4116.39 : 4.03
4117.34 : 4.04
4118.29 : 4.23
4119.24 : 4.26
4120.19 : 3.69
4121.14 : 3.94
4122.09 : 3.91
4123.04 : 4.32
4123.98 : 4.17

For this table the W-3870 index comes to 1.10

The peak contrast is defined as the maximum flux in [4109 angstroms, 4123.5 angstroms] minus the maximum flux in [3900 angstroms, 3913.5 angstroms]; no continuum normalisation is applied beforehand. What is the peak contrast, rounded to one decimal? 1.1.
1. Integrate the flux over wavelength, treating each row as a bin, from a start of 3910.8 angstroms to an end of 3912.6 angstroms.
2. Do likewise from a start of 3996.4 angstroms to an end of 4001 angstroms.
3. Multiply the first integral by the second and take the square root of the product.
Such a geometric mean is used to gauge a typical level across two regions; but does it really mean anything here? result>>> 10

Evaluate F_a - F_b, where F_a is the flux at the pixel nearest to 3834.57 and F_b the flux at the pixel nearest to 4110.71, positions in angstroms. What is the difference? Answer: -2.5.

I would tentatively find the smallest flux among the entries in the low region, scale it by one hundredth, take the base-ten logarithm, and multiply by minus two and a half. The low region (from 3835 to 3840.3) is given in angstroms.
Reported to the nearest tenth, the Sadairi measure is 4.6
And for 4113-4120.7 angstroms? 3.6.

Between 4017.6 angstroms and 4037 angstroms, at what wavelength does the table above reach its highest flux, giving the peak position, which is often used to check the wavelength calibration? 4026.40 angstroms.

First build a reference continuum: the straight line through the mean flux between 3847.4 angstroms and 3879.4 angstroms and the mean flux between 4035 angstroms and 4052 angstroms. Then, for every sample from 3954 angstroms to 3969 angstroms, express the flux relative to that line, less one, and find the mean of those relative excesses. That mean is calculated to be -0.31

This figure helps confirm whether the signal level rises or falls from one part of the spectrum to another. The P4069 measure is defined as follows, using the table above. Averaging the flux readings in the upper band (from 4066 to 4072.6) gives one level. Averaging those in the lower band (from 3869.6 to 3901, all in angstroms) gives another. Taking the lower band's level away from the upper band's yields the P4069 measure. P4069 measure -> 1.5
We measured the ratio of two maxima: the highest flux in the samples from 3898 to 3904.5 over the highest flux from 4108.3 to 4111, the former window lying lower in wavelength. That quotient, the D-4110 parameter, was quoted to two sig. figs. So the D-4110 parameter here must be 0.69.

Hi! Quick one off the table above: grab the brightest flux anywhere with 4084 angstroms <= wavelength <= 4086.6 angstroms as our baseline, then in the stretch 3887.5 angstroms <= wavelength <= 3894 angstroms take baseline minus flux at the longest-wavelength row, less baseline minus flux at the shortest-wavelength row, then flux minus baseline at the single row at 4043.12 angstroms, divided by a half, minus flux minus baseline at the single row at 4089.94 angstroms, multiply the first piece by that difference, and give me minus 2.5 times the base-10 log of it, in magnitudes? 1.0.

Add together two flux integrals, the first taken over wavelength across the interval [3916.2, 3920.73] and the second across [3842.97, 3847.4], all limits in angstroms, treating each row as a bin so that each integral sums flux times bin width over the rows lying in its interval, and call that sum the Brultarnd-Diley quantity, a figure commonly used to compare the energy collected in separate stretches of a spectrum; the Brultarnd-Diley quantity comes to 22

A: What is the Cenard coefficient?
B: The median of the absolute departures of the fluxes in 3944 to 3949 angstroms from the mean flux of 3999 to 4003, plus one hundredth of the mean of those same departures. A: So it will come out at 1.6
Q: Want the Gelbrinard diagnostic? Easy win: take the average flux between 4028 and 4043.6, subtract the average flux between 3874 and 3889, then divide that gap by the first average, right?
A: 0.44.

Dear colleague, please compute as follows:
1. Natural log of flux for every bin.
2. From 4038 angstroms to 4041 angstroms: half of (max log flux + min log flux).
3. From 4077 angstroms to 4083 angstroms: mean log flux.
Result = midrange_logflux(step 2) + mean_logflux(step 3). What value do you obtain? 2.7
